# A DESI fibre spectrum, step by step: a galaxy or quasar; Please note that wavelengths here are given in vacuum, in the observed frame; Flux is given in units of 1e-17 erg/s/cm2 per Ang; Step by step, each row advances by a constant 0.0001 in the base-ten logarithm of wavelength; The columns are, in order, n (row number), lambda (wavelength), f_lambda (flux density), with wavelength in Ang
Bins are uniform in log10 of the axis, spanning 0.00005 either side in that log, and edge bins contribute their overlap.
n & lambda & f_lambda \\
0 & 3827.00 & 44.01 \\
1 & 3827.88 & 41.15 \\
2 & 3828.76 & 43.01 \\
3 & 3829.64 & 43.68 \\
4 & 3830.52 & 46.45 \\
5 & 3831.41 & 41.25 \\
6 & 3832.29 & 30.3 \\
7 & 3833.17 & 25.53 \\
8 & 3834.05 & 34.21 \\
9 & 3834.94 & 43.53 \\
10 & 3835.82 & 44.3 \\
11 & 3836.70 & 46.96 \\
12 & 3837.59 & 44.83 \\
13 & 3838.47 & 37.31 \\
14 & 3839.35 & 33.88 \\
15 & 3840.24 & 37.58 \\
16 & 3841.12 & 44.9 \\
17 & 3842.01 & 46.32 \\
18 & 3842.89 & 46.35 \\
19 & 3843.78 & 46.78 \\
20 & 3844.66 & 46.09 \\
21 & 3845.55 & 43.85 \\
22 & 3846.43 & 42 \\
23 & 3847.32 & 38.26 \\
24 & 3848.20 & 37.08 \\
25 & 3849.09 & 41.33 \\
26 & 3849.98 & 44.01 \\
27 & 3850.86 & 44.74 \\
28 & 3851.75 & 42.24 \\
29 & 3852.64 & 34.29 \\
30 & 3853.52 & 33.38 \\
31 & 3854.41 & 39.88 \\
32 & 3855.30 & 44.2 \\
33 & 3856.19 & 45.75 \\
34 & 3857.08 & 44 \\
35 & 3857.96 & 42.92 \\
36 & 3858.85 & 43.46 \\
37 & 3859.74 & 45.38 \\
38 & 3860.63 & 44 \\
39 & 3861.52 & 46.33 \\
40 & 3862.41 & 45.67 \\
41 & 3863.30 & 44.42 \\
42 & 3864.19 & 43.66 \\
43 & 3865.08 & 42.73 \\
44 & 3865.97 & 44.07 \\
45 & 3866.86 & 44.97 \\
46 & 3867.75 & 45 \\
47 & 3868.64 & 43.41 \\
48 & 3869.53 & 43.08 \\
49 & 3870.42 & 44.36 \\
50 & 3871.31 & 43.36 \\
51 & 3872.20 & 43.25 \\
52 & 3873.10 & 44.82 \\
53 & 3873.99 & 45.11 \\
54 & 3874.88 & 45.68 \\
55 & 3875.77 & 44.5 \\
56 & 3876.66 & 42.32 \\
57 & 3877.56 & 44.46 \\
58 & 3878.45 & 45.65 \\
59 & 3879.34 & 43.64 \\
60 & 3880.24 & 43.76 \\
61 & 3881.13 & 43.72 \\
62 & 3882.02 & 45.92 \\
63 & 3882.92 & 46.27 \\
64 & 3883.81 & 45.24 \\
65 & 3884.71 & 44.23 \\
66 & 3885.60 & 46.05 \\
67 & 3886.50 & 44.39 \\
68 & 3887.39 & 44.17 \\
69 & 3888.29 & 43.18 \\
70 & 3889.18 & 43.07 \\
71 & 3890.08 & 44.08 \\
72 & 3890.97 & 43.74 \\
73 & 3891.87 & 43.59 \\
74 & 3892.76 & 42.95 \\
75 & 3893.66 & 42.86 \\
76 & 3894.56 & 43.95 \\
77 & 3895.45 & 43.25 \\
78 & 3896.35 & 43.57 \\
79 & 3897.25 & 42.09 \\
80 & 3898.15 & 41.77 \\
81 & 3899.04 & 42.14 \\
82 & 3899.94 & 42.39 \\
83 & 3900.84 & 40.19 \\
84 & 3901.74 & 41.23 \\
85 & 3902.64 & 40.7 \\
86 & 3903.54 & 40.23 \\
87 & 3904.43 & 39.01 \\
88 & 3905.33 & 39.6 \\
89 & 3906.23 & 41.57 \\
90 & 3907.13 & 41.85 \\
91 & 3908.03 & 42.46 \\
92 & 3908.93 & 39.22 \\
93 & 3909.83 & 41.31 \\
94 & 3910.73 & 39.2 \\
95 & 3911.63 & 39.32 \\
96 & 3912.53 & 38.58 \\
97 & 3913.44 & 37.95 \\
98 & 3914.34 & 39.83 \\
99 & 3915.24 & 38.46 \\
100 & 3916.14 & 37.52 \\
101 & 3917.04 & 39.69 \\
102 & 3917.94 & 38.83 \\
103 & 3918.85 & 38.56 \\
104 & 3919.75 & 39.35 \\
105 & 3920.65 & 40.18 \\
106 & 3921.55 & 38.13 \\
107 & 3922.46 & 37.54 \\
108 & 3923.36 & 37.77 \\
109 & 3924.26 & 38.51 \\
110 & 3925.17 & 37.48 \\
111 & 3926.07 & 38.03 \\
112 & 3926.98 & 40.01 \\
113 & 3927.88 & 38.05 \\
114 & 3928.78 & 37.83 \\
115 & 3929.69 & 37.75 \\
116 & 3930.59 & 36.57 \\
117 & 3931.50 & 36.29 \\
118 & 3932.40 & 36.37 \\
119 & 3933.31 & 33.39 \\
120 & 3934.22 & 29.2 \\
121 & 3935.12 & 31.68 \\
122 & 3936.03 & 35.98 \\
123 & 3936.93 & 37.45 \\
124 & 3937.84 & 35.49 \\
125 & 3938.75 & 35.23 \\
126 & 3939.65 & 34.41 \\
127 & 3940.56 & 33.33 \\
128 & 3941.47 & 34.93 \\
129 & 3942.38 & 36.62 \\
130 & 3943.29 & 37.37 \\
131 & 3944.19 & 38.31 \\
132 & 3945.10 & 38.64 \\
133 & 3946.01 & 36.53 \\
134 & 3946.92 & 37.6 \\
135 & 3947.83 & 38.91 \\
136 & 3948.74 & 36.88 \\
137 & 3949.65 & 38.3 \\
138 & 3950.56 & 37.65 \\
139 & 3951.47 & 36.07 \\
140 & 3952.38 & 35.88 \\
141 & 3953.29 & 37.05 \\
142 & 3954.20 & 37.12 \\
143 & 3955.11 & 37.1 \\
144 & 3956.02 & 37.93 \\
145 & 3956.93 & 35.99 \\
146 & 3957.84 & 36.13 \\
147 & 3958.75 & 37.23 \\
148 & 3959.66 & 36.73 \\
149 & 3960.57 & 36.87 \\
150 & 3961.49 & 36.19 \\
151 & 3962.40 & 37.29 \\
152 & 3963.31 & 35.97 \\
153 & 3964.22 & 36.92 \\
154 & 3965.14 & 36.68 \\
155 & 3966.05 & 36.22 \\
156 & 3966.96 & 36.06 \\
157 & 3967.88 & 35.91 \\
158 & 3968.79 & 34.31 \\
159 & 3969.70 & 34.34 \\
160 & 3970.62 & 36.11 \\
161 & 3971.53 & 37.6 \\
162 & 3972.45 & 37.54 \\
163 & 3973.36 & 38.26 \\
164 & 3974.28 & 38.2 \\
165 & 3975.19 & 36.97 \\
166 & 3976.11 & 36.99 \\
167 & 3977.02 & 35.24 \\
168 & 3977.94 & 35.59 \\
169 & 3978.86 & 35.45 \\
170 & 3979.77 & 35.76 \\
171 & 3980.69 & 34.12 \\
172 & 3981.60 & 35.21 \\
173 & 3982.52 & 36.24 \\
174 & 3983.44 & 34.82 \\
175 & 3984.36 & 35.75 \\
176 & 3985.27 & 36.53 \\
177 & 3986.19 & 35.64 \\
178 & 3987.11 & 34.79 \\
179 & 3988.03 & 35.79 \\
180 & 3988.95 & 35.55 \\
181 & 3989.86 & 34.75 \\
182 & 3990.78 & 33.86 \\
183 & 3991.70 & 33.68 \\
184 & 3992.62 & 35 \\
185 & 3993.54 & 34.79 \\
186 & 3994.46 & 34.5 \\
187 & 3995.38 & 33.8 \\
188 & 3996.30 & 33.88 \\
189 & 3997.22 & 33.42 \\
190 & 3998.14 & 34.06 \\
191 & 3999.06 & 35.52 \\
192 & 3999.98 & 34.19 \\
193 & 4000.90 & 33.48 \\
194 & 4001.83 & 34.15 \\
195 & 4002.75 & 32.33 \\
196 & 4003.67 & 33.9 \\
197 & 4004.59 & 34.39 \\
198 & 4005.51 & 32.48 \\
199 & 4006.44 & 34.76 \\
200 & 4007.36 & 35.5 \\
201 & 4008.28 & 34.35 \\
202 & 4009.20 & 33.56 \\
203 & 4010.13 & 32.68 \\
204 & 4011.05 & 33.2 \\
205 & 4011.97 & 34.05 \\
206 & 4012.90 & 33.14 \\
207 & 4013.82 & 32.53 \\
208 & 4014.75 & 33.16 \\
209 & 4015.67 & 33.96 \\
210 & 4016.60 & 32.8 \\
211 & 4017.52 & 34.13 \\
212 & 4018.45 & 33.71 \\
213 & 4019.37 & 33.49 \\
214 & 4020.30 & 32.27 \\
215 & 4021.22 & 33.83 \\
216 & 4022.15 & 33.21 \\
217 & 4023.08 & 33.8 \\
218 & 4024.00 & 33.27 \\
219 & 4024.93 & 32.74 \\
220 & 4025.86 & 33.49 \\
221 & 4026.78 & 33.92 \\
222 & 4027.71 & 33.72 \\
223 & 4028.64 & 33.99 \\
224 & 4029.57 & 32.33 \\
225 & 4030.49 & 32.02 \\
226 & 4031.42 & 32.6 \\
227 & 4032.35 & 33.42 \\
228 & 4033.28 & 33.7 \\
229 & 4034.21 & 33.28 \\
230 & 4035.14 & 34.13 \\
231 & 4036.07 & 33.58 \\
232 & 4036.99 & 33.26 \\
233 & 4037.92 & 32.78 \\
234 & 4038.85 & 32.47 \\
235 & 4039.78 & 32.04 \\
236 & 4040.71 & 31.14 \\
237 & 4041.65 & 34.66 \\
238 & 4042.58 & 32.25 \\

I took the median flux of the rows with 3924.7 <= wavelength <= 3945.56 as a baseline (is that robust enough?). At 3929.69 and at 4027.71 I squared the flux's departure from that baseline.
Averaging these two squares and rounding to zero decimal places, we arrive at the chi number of 5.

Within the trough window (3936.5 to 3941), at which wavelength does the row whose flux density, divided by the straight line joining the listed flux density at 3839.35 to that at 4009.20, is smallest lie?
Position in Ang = 3940.56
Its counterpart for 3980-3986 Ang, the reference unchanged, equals 3980.69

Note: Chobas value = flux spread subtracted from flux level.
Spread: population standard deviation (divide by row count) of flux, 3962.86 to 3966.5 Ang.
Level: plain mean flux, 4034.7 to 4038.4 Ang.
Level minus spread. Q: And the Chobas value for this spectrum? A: 33.1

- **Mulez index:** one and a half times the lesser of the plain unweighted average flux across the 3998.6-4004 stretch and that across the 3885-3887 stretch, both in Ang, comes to 50.9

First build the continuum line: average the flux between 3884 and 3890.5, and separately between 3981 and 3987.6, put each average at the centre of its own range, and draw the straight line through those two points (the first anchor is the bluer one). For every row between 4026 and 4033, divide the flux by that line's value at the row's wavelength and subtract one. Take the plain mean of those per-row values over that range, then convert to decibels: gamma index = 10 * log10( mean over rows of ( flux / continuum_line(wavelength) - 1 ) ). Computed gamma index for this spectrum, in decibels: -13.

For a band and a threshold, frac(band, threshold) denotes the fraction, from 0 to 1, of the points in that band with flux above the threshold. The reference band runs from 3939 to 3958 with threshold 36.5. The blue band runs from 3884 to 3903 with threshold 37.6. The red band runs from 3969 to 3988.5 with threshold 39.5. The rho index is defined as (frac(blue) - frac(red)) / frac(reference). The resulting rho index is 1.5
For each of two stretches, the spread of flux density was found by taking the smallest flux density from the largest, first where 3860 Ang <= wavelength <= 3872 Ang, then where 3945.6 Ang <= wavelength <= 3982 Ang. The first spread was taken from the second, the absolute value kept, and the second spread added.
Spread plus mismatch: 6.0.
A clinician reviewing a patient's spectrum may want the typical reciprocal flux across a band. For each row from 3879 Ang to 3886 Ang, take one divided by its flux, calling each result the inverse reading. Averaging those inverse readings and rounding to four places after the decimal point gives 0.0223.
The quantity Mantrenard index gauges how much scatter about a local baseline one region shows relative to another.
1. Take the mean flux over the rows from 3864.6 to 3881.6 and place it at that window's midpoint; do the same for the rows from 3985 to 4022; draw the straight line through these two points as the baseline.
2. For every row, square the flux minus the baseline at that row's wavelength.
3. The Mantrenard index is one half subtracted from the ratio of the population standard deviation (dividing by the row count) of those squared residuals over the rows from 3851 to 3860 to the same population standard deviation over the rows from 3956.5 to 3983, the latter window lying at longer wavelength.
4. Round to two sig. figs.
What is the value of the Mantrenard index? 35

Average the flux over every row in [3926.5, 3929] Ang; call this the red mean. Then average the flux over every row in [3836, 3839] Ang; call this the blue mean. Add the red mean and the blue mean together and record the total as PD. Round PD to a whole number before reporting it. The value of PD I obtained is 82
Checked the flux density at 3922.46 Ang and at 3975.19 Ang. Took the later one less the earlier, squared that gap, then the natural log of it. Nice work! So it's -1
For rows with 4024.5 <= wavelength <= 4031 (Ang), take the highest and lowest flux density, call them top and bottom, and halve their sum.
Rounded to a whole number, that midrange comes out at 33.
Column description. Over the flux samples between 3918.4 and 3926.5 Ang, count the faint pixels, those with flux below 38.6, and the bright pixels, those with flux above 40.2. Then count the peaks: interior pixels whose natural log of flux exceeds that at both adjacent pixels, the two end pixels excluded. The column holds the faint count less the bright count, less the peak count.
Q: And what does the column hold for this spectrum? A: 5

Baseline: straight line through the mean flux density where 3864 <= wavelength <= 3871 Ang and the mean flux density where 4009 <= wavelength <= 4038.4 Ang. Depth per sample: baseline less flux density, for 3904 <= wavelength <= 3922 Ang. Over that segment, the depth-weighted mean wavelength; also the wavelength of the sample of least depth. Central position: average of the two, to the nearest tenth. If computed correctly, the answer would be 3911.1 Ang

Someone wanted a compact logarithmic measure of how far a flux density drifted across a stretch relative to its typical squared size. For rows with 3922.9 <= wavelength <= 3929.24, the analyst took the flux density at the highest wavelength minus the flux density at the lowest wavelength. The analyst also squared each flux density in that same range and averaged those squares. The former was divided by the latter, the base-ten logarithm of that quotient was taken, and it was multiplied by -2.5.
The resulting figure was 11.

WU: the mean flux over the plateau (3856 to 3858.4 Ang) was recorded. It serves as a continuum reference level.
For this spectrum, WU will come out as 44.2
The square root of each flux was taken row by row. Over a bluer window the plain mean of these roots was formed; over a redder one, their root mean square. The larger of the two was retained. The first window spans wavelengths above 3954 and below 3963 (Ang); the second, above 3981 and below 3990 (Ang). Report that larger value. 6.07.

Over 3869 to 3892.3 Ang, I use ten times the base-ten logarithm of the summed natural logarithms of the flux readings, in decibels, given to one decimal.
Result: 19.9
